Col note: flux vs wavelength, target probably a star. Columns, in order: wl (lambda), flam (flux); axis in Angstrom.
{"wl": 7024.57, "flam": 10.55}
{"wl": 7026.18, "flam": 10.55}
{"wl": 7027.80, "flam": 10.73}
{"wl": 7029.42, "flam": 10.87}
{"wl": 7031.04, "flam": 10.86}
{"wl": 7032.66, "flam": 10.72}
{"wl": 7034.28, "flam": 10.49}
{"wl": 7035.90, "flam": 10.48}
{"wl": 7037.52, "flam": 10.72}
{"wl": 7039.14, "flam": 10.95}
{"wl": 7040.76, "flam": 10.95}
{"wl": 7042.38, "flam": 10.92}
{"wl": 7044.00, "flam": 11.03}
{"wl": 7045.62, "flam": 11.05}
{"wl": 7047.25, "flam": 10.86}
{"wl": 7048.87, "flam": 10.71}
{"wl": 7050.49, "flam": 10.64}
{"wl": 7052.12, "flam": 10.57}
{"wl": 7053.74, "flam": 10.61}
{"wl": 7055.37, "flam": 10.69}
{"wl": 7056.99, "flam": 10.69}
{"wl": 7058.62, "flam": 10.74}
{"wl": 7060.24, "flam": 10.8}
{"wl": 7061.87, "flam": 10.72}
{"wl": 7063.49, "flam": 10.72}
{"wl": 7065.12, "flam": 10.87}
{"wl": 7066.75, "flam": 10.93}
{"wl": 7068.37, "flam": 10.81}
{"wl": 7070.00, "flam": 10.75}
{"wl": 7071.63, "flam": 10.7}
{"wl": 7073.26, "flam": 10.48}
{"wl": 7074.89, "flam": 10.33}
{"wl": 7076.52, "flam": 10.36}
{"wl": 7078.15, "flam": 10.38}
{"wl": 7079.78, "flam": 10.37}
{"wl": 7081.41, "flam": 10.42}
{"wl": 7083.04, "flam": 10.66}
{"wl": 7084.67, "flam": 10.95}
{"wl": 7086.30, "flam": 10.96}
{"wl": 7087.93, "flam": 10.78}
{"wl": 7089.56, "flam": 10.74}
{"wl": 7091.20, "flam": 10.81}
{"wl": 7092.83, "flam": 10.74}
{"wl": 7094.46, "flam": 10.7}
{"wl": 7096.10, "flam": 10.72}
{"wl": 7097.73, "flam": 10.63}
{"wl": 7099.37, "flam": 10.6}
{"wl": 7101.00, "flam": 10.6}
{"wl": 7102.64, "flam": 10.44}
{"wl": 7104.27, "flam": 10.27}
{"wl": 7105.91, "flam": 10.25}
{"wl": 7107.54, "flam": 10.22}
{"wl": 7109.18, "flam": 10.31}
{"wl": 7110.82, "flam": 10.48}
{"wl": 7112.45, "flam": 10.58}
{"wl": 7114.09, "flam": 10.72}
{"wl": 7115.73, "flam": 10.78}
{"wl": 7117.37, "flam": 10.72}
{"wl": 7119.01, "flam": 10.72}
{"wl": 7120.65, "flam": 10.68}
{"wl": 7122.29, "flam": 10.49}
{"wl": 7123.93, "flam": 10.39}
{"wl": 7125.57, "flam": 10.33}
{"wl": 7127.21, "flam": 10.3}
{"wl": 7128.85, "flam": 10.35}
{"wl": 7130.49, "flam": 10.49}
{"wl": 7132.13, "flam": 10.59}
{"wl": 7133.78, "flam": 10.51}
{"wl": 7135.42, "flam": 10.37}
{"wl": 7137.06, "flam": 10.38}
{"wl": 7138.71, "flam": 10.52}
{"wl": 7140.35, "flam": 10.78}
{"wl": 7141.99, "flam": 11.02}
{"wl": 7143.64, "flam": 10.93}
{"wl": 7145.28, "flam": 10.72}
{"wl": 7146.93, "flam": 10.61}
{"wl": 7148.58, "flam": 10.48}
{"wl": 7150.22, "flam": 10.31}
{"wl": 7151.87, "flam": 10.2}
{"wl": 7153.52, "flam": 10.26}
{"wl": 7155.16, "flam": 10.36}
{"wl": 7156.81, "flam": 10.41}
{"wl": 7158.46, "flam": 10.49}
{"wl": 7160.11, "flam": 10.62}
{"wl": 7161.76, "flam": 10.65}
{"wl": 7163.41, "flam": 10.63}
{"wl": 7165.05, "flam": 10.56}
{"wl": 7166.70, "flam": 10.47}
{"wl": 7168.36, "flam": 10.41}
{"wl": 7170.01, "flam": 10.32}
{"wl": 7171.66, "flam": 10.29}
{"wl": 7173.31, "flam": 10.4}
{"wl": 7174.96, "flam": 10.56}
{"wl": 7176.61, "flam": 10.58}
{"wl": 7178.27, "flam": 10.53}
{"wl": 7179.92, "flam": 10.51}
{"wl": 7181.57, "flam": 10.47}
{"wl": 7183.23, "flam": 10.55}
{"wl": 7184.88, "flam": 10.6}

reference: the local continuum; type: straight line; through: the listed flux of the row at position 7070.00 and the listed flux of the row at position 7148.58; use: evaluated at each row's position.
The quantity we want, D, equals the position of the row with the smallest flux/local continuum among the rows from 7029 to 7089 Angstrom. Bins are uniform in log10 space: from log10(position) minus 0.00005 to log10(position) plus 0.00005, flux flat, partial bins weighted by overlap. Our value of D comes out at 7074.89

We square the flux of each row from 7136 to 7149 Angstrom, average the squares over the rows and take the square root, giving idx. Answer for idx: 10.7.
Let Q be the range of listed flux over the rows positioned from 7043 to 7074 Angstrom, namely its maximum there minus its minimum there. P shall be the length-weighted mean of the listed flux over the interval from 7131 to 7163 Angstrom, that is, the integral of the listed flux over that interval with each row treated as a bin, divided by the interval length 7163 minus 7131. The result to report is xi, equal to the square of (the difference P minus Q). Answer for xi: 99.3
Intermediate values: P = 10.5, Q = 0.57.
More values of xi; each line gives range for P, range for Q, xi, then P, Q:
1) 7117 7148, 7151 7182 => 102.4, 10.6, 0.45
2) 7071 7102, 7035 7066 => 101.1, 10.6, 0.57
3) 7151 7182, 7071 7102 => 96.6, 10.5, 0.63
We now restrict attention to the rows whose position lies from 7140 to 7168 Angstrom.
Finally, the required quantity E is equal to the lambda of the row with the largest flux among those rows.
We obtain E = 7141.99 Angstrom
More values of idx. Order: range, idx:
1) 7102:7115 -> 10.4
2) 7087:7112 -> 10.6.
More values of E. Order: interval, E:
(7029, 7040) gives 7039.14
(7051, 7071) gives 7066.75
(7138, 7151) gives 7141.99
